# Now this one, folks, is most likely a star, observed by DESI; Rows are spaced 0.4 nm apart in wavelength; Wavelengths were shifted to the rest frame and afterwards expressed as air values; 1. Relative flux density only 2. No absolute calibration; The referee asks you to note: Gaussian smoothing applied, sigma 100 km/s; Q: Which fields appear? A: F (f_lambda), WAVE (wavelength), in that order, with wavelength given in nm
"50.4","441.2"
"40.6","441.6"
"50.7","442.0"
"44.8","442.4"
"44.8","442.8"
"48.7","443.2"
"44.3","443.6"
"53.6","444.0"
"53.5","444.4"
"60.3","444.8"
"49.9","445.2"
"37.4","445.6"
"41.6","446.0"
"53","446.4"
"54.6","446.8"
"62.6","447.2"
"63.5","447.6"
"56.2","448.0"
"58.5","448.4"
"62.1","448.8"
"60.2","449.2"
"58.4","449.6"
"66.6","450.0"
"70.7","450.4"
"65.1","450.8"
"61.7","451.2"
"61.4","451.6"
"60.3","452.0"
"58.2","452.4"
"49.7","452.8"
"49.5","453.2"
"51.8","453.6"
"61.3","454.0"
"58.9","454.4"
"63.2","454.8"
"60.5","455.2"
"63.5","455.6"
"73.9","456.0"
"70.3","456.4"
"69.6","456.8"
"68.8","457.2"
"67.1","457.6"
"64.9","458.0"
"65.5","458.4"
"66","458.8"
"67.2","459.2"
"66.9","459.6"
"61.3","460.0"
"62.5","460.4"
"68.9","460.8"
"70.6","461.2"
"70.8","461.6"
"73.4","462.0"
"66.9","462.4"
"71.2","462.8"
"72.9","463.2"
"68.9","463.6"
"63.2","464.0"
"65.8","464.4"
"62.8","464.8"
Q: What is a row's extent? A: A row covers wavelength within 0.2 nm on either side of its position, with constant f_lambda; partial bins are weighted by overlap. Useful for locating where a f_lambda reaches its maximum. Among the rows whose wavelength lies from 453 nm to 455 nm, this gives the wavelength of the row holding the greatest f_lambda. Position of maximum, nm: 454.8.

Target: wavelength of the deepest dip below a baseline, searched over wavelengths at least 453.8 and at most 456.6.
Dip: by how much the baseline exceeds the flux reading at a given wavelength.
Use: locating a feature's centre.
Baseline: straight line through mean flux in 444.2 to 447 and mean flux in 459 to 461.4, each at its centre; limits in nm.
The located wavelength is 454.4 nm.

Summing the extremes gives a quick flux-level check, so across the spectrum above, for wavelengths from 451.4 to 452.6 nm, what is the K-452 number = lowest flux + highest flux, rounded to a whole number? 120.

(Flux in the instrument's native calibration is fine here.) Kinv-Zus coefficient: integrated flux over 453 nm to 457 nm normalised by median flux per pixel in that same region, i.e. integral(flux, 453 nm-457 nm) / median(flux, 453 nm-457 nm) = 4.00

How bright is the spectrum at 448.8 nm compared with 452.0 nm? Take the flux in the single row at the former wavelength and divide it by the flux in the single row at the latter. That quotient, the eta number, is 1.03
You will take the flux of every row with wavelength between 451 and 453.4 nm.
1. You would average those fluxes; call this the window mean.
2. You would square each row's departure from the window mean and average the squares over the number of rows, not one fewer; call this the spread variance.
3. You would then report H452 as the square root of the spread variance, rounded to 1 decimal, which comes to 5.2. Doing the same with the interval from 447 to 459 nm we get 5.7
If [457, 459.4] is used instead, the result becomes 1.3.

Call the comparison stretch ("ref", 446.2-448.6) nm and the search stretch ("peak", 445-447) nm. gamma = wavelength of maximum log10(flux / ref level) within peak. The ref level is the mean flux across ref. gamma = 446.8 nm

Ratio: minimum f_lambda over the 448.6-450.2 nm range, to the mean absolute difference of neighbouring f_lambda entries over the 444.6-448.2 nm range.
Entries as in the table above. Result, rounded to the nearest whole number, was 8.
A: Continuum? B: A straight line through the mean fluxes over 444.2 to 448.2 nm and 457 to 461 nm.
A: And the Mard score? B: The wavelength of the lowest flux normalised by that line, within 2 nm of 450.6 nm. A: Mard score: 452.4 nm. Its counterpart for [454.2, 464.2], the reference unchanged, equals 464.0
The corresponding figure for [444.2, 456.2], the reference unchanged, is 445.6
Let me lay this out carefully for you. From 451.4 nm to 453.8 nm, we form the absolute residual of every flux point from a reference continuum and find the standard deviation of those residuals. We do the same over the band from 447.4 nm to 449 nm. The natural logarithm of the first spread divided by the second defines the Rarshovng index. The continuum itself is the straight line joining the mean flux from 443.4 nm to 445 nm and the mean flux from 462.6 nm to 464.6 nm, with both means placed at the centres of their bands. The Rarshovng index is 0.3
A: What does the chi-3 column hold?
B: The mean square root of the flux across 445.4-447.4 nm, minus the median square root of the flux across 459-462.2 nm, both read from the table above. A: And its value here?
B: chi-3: -1.22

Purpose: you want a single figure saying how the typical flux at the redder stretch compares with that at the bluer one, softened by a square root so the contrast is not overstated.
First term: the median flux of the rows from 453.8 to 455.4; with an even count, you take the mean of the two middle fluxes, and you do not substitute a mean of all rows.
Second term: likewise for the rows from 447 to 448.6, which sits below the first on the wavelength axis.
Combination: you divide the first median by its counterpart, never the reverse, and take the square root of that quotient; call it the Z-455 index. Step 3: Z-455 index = 1.00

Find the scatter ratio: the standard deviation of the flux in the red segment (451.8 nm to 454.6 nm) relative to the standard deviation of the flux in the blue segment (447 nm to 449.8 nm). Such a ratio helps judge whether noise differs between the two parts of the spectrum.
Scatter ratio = 1.93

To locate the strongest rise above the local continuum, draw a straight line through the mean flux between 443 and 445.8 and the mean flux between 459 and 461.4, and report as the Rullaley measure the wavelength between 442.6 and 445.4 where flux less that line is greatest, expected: 444.8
